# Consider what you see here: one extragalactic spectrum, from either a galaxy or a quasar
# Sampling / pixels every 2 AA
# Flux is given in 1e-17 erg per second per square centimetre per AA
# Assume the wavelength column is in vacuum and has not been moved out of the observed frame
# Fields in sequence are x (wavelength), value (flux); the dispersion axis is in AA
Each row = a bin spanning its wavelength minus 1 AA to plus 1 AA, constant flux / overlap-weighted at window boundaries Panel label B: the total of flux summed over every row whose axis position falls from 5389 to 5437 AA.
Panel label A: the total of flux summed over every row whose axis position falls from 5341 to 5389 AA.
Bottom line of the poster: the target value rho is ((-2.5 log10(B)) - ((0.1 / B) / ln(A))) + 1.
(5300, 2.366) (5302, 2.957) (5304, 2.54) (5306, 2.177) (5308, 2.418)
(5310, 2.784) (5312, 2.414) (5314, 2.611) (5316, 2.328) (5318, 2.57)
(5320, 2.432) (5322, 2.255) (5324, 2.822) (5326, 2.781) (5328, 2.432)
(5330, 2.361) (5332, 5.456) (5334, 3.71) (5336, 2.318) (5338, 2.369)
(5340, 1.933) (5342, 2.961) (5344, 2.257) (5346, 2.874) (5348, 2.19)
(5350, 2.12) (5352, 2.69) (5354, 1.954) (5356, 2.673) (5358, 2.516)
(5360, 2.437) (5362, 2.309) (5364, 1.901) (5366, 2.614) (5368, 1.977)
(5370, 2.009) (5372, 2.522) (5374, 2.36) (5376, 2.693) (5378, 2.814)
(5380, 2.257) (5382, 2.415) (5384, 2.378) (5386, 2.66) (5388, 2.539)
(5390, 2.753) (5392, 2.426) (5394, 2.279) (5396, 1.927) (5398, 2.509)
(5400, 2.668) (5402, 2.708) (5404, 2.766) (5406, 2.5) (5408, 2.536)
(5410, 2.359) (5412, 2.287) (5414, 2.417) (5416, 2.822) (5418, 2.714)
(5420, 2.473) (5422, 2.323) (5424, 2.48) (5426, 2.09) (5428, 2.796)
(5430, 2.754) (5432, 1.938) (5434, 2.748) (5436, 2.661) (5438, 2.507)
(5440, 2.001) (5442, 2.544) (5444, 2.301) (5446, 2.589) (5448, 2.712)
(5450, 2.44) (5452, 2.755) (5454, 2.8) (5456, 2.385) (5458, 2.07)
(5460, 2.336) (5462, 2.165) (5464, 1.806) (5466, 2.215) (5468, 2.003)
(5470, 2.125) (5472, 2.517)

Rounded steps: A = 58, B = 60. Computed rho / -3.44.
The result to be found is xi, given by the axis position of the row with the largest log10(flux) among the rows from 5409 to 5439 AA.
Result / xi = 5416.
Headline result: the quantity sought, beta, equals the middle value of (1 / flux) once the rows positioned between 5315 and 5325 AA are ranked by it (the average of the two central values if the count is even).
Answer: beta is 0.411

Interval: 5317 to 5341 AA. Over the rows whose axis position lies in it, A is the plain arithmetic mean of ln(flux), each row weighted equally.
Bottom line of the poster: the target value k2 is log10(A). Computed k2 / -0.006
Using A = 0.99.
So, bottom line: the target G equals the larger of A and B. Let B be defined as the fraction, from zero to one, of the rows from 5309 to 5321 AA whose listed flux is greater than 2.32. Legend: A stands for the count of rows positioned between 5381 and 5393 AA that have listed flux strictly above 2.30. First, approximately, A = 6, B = 1.0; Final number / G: 6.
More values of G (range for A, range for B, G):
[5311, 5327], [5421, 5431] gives 7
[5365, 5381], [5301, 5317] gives 5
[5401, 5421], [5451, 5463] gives 9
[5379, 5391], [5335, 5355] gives 5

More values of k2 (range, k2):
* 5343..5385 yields -0.066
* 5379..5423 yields -0.042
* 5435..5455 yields -0.034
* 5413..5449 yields -0.042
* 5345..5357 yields -0.059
